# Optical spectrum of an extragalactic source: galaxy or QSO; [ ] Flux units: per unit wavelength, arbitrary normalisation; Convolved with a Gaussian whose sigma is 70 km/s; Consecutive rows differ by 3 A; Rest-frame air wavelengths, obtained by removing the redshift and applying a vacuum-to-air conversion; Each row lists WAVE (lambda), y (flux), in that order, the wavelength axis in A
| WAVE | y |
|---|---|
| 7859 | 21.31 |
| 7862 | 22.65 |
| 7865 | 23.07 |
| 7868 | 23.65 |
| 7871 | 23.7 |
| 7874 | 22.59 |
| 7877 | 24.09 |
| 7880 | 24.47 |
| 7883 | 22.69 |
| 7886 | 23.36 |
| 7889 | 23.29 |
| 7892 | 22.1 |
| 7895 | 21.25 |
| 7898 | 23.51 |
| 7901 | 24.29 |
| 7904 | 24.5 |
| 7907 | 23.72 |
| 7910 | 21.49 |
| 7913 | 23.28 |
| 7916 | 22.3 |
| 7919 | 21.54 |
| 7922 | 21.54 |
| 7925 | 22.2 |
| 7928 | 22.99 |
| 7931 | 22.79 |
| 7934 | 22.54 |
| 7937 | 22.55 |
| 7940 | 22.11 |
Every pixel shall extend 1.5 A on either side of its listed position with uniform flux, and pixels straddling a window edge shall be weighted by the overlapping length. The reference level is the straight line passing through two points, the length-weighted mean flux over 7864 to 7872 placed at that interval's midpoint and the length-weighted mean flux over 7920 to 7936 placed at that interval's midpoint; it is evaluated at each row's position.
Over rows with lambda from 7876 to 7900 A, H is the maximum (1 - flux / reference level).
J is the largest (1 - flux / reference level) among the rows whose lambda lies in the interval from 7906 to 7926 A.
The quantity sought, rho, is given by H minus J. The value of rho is 0.022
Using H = 0.076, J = 0.054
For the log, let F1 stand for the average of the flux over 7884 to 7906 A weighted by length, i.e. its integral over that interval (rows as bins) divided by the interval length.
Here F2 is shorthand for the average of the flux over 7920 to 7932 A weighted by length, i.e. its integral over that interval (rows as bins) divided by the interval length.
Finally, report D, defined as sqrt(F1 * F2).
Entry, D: 22.8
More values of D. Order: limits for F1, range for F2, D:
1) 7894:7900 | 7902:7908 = 23.4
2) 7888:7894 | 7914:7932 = 22.4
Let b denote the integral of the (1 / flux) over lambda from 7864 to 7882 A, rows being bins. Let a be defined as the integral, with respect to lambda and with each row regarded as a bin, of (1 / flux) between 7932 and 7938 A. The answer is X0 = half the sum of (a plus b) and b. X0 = 0.90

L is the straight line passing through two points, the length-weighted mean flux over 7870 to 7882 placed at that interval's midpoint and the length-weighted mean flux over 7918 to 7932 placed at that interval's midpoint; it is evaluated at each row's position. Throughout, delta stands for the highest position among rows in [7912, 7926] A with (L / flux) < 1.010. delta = 7925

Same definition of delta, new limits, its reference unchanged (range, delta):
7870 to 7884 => 7880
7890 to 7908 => 7907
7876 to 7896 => 7889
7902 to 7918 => 7916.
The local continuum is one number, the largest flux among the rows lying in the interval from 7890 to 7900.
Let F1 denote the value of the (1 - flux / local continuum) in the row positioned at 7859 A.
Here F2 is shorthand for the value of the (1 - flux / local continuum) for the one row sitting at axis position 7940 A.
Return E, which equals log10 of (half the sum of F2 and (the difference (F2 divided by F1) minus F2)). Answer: -0.5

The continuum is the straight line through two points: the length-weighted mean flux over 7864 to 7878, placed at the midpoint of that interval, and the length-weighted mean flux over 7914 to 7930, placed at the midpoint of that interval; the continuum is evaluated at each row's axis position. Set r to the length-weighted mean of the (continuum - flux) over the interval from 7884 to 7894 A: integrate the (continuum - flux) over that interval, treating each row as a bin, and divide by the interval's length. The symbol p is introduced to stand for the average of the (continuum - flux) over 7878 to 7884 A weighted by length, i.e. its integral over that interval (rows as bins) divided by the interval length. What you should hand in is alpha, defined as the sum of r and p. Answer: -0.4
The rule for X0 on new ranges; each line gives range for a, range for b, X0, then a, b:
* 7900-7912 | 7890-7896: 0.53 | 0.5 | 0.275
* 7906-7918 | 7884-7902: 1.05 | 0.5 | 0.787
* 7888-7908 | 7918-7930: 0.97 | 0.9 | 0.543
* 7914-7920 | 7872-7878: 0.39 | 0.3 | 0.258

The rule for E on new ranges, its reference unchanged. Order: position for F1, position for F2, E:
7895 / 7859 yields -0.3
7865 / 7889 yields -0.6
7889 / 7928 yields 0.1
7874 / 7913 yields -0.9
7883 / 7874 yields -0.3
